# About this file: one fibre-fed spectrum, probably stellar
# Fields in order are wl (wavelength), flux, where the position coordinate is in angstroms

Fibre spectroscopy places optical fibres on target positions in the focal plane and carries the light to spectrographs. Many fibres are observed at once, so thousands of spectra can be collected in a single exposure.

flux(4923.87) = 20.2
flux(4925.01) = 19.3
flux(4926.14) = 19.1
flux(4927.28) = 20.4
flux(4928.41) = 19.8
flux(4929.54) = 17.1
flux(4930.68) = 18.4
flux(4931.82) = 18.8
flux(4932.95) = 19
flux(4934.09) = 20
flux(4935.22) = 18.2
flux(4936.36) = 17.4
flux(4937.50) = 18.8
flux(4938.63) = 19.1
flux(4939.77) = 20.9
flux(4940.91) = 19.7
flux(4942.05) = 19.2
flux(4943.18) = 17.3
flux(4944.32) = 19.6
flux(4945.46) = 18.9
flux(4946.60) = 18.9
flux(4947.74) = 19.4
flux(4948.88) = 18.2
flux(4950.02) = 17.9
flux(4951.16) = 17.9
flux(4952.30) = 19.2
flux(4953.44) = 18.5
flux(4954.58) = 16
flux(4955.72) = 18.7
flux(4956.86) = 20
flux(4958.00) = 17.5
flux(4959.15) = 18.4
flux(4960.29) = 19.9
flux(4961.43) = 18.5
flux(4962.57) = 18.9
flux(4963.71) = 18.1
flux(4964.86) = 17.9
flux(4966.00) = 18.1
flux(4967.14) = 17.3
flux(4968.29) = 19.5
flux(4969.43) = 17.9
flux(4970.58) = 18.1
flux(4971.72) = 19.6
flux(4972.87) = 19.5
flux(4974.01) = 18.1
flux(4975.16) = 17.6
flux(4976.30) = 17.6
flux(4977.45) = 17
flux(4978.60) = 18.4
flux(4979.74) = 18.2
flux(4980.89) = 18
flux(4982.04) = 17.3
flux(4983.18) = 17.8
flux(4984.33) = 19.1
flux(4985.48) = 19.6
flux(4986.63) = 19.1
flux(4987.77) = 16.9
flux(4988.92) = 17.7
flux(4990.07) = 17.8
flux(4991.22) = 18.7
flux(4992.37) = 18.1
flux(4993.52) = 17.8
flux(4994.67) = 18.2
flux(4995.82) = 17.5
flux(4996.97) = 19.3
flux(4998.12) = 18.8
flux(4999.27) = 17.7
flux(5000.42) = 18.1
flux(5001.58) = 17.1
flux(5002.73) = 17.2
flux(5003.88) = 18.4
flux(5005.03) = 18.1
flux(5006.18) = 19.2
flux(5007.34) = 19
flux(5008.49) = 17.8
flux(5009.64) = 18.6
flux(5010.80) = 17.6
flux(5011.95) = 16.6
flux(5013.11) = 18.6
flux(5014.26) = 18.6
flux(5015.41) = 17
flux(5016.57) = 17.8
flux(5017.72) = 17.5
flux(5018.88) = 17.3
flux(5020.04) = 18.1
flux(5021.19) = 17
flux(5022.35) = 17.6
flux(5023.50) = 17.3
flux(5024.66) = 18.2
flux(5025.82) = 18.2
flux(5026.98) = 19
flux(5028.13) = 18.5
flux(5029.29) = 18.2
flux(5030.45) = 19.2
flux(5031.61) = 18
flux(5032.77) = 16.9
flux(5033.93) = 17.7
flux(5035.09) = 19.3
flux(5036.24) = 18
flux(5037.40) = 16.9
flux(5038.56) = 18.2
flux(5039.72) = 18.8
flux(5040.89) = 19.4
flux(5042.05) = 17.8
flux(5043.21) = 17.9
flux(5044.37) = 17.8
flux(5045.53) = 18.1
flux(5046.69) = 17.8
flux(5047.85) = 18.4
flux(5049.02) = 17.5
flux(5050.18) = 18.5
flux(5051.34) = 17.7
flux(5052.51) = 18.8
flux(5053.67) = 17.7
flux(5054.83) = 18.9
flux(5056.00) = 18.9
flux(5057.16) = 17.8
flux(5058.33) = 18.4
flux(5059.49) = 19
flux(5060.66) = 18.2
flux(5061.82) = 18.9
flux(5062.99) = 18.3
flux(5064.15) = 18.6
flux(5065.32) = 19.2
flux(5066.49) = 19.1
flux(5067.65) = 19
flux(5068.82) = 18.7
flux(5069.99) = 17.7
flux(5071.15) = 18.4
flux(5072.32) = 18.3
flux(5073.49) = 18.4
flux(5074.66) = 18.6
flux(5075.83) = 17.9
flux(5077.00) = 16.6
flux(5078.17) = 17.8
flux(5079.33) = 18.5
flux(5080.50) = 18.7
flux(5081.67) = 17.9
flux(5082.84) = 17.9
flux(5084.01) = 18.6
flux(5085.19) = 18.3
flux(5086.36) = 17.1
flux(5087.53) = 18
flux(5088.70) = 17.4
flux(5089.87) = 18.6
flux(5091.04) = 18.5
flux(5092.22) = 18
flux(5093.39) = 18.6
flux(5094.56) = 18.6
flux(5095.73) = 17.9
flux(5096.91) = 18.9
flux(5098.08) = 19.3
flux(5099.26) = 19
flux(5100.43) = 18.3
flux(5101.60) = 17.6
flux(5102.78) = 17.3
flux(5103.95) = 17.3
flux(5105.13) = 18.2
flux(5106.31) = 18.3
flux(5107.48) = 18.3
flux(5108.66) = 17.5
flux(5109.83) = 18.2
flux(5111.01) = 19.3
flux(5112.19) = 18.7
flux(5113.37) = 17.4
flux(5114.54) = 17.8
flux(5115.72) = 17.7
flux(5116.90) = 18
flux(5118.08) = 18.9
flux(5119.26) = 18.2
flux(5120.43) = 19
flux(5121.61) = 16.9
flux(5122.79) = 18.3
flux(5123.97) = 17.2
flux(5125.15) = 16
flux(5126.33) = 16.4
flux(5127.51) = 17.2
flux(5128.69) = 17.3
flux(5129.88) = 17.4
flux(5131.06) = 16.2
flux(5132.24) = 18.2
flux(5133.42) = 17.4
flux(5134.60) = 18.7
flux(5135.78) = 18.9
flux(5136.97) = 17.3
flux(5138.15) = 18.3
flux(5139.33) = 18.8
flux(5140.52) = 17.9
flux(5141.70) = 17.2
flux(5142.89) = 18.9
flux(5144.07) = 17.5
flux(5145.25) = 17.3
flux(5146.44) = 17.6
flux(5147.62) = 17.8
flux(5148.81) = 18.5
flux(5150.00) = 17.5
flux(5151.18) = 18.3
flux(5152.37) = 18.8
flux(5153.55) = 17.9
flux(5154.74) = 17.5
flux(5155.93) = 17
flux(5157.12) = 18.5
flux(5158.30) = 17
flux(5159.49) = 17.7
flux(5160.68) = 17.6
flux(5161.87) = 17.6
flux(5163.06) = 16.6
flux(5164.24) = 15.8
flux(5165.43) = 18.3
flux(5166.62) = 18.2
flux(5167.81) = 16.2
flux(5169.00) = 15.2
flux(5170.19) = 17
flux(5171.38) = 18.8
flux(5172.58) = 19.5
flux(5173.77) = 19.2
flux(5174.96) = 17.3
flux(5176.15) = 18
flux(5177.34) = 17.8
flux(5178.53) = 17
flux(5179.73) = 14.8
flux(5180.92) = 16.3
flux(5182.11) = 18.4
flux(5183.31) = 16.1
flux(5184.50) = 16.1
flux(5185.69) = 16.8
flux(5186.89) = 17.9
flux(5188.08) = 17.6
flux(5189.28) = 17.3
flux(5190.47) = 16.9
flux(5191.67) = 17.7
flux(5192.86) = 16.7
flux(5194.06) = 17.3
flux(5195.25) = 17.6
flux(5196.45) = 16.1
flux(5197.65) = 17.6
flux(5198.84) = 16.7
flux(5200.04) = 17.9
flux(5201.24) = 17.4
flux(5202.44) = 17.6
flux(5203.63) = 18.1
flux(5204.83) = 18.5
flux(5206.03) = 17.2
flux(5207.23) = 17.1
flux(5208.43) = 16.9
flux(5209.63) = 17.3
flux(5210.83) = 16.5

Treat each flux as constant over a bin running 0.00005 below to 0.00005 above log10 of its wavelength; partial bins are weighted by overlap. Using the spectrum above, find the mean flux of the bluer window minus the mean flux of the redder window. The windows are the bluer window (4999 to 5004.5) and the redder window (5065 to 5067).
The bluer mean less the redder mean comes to -1.4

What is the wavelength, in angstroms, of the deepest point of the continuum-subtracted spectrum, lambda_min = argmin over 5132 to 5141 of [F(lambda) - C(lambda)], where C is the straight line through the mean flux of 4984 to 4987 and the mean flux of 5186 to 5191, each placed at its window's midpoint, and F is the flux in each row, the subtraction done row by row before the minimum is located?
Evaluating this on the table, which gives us 5136.97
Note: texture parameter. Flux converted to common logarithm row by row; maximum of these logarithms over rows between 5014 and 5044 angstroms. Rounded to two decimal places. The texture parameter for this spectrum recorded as 1.29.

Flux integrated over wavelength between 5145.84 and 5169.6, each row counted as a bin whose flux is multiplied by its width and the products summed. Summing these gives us 415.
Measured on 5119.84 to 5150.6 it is 544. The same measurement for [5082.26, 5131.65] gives 886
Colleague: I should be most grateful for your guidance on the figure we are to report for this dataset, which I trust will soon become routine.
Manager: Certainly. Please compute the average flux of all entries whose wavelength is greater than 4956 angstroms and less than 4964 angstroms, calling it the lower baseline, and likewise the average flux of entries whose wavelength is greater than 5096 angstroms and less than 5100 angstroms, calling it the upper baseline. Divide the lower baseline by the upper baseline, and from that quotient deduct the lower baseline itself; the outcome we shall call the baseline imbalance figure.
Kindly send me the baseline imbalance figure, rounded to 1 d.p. -17.8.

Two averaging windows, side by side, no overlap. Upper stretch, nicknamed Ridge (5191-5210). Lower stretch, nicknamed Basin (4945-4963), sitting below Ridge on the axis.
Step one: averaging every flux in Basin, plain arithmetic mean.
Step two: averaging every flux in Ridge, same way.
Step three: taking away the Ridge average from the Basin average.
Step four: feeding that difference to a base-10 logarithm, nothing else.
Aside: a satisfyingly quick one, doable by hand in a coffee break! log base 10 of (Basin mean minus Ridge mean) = 0.08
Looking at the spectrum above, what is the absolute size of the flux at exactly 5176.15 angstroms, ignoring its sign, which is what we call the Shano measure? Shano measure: 18.0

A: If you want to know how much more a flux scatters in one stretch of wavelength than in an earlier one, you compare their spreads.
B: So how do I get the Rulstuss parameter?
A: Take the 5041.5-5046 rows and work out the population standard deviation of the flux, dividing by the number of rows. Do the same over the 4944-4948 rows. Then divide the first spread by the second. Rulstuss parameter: 0.40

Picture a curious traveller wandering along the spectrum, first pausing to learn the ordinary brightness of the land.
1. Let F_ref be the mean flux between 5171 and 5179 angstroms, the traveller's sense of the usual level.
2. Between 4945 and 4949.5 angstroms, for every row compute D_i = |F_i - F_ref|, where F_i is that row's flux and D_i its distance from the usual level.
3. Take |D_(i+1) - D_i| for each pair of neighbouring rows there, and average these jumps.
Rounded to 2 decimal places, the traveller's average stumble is 0.55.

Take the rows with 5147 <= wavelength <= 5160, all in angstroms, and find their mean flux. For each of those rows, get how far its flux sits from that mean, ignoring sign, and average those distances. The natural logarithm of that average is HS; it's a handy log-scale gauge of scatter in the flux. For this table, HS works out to -0.72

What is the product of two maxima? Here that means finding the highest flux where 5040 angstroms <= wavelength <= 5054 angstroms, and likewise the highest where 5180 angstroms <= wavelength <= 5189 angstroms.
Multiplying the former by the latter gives 357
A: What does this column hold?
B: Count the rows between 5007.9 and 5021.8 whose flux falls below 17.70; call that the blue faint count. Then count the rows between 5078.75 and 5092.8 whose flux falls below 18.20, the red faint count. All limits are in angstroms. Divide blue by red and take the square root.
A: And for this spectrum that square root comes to 1.00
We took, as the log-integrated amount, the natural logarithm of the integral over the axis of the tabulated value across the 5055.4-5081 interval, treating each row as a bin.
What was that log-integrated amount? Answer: 6.16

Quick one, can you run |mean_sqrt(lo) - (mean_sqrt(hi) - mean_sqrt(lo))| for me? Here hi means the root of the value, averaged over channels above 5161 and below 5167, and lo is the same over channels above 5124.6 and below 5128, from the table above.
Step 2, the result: 3.97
